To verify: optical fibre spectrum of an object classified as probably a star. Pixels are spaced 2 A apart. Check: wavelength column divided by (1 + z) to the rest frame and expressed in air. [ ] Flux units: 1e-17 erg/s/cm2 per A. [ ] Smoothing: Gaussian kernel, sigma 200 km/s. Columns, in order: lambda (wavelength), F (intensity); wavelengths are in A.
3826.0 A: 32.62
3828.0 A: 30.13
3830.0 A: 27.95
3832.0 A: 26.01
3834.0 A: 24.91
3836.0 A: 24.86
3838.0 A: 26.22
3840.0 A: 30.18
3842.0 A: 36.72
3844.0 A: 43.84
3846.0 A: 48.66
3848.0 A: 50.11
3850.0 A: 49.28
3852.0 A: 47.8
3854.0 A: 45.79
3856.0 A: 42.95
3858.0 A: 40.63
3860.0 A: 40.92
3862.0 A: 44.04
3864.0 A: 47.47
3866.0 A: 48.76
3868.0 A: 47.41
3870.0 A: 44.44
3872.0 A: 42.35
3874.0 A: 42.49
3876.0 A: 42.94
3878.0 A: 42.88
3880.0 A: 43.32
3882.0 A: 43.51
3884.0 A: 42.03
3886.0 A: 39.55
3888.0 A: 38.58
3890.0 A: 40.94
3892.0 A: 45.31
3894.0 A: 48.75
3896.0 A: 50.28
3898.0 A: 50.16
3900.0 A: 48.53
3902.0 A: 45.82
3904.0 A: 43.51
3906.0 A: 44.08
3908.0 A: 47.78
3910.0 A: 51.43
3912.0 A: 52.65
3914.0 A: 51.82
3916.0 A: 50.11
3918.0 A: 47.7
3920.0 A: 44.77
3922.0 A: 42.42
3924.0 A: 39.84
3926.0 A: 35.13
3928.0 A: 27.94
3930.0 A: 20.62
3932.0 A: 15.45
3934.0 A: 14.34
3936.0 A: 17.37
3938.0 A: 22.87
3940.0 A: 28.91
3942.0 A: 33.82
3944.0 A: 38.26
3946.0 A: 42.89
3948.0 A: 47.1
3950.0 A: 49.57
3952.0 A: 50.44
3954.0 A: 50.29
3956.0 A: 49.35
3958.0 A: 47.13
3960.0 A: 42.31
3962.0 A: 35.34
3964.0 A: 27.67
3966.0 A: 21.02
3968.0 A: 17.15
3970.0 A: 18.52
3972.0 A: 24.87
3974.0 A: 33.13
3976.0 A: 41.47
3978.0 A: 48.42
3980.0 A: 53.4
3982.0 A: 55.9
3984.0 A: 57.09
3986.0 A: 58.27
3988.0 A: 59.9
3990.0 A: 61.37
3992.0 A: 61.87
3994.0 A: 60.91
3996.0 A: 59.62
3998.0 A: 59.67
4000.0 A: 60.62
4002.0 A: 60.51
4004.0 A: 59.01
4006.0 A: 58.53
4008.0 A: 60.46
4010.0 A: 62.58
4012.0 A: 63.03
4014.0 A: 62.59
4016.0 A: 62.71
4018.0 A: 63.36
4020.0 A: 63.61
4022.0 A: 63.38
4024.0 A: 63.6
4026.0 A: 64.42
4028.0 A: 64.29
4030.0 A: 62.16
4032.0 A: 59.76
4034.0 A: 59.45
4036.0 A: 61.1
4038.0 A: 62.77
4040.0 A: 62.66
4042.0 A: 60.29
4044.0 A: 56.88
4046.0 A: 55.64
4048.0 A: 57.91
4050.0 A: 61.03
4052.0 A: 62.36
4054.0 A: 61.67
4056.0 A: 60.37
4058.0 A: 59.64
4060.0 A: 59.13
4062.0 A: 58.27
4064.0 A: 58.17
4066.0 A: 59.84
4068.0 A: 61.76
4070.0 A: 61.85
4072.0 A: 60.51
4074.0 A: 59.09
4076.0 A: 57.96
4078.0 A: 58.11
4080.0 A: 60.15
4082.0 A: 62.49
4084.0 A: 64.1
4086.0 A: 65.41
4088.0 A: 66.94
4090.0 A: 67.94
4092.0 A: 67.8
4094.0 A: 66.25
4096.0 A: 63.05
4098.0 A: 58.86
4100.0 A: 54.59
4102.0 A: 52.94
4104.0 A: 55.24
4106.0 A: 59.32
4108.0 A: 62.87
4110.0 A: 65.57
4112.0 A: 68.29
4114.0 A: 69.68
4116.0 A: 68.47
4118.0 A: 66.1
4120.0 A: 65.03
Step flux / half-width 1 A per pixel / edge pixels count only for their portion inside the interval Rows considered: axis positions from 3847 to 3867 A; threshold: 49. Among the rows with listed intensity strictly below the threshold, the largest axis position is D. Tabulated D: 3866.0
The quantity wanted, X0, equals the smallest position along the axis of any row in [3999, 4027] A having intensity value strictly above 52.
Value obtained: 4000.0 A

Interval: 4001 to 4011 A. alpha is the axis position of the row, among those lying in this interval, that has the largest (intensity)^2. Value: 4010.0 A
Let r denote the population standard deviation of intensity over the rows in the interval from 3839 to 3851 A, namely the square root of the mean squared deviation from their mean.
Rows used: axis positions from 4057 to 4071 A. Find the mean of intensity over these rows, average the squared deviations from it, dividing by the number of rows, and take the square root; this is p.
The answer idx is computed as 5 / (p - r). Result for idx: -1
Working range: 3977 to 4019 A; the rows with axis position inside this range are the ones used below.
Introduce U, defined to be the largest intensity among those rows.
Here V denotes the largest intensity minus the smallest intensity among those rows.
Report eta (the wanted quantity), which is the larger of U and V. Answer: 63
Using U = 63.36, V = 15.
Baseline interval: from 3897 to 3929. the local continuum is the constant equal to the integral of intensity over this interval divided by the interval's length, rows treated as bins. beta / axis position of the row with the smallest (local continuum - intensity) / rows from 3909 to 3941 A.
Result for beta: 3912.0 A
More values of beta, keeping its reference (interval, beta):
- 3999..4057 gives 4026.0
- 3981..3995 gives 3992.0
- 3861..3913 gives 3912.0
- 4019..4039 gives 4026.0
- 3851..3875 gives 3866.0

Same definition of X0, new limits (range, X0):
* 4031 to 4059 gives 4032.0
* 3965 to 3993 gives 3980.0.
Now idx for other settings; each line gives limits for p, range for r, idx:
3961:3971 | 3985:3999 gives 1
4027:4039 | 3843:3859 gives -3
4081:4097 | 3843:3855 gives -27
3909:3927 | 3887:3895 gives 3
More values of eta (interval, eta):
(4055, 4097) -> 68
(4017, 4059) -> 64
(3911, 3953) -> 53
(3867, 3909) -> 50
